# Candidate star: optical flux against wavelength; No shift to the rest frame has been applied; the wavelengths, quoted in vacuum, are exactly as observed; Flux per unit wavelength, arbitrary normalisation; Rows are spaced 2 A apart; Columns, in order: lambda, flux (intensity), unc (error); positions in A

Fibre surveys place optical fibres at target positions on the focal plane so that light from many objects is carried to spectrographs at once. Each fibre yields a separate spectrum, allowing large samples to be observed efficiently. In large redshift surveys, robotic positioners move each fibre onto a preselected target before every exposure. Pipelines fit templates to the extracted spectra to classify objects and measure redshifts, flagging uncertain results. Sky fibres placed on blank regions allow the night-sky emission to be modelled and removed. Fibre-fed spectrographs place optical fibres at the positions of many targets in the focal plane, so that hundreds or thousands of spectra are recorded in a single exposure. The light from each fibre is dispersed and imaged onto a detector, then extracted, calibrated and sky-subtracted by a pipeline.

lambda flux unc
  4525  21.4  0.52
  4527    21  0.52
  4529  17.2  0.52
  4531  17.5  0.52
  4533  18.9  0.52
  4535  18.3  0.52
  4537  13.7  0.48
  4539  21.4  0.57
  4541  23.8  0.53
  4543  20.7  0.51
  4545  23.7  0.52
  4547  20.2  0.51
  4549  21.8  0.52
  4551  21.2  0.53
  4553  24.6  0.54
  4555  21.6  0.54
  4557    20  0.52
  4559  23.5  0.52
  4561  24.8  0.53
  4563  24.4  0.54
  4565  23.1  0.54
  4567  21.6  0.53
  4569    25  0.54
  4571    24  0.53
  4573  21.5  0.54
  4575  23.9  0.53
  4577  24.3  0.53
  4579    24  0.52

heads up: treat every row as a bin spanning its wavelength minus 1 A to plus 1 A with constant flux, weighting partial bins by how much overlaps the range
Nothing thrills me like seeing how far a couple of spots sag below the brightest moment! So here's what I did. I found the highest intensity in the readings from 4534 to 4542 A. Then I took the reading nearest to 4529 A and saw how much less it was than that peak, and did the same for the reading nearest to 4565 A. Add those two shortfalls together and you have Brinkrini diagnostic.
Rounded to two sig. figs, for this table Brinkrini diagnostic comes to 7.3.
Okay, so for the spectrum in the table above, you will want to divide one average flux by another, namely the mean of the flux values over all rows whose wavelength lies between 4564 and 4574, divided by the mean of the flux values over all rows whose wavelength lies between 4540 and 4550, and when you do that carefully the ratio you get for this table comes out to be 1.045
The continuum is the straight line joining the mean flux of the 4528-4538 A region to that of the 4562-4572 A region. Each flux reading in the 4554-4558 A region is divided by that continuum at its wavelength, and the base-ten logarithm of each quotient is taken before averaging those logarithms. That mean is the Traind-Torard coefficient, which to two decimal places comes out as -0.02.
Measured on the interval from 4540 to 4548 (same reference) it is 0.06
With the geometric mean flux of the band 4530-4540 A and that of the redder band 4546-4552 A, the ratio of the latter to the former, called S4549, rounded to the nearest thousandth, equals 1.185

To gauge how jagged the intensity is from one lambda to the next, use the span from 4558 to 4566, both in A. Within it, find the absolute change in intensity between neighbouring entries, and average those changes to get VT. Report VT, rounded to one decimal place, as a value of 1.0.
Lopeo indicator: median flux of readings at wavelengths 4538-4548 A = 21.4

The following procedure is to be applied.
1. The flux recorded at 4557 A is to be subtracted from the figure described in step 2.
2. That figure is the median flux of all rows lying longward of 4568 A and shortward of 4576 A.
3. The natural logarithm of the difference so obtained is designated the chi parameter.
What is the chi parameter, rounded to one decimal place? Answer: 1.4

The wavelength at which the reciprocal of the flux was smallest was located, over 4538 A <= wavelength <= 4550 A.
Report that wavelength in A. 4541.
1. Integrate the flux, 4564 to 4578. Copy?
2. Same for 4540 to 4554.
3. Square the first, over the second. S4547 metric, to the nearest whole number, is 342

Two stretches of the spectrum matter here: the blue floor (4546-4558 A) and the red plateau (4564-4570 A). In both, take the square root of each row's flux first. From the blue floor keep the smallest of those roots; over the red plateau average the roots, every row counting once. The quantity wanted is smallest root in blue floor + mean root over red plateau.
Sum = 9.3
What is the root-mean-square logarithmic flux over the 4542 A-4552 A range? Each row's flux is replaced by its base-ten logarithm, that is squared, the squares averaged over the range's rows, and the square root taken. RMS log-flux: 1.332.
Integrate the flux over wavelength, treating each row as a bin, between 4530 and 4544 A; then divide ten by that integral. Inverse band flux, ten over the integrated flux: 0.0372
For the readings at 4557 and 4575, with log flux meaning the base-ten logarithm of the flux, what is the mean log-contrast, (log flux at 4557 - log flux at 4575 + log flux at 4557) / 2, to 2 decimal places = 0.61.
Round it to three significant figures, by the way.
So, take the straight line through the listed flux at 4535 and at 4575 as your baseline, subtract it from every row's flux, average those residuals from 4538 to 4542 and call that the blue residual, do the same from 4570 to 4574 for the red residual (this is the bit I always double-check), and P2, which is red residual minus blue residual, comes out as -4.33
